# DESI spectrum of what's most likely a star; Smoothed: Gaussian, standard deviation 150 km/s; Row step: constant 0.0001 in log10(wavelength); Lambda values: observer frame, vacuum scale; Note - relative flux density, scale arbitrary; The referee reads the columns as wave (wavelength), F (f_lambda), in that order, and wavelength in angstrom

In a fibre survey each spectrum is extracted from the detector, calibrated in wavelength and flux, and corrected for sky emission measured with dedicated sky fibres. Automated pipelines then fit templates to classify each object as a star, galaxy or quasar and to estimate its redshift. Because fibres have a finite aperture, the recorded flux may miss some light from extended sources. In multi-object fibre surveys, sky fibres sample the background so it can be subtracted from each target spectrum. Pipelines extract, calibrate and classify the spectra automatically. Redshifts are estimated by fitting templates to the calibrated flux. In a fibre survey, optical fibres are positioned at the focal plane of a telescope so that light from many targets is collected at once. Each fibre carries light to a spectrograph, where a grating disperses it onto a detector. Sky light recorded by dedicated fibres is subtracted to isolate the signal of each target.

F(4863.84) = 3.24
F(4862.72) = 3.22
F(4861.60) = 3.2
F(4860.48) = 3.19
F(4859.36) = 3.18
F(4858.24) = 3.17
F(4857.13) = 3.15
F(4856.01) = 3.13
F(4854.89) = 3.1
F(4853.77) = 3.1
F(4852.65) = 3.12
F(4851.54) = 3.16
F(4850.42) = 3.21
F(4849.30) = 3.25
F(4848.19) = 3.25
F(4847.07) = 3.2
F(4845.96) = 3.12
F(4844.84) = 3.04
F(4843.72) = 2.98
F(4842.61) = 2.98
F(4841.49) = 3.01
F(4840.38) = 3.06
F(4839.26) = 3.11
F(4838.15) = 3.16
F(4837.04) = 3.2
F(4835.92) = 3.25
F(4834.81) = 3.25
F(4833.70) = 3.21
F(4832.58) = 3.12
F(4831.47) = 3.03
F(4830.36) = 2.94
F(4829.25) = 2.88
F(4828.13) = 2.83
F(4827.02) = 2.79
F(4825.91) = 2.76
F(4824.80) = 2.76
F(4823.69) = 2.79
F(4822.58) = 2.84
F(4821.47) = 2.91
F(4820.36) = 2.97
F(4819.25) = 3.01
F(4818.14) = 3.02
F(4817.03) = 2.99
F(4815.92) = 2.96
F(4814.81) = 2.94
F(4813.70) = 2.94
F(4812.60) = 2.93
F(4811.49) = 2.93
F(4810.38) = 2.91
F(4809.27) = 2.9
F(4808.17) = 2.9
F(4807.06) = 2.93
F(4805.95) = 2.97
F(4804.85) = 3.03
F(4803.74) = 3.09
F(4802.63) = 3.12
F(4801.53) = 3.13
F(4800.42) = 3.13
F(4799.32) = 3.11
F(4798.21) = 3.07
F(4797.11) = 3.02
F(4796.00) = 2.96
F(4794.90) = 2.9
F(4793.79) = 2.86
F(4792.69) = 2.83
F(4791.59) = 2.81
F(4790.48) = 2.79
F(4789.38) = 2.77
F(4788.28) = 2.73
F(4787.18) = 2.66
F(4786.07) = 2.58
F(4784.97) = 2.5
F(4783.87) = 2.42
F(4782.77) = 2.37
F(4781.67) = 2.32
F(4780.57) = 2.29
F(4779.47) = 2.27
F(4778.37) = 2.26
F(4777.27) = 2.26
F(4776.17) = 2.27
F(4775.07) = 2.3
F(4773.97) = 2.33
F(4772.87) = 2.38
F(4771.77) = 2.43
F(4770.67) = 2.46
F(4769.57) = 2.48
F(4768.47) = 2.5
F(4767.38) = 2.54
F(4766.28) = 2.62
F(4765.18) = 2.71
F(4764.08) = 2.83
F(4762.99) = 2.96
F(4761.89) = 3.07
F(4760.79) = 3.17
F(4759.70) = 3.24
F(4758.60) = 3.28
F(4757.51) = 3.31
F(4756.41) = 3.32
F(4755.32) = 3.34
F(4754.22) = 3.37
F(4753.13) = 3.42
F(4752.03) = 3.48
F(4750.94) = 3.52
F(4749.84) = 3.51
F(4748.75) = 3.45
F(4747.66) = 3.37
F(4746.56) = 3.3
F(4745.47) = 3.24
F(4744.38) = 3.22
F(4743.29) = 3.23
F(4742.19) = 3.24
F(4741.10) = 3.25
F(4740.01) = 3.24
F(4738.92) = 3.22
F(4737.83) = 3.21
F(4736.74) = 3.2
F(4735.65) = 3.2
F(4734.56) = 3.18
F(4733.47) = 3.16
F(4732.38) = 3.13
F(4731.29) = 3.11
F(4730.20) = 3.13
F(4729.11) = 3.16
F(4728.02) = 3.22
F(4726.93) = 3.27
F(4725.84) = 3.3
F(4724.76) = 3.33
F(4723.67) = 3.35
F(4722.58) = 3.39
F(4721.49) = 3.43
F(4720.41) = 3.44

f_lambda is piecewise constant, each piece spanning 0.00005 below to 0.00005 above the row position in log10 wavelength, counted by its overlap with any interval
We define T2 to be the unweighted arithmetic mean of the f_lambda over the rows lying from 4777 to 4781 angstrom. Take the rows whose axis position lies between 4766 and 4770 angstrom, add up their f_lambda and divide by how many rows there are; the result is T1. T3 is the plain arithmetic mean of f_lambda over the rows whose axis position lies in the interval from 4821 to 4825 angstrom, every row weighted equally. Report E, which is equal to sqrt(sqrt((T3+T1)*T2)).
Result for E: 1.87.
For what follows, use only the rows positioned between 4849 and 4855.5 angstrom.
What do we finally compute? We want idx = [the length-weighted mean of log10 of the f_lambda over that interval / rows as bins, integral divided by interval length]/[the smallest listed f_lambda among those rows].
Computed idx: 0.161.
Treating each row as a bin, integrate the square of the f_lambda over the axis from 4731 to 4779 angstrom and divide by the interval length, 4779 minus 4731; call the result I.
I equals 9.2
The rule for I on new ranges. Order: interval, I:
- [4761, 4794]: 6.6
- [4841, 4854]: 9.7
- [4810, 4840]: 8.9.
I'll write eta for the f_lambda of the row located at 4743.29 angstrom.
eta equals 3.23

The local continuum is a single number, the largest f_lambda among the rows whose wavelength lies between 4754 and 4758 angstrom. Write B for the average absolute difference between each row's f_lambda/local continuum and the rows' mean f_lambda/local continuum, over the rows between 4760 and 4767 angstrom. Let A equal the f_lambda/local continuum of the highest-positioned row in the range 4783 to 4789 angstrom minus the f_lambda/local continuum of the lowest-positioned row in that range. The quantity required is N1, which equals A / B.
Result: 2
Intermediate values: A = 0.09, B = 0.051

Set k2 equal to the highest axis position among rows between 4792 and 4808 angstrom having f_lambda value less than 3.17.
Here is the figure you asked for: 4807.06 angstrom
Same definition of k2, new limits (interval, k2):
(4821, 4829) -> 4828.13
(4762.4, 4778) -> 4777.27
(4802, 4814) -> 4813.70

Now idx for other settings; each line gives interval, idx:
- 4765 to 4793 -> 0.175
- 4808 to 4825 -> 0.169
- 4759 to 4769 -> 0.182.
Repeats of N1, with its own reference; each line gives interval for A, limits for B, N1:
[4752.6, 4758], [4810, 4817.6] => -6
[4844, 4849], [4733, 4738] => 13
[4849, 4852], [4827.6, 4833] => -1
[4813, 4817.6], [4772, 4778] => 1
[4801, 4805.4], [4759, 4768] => 0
